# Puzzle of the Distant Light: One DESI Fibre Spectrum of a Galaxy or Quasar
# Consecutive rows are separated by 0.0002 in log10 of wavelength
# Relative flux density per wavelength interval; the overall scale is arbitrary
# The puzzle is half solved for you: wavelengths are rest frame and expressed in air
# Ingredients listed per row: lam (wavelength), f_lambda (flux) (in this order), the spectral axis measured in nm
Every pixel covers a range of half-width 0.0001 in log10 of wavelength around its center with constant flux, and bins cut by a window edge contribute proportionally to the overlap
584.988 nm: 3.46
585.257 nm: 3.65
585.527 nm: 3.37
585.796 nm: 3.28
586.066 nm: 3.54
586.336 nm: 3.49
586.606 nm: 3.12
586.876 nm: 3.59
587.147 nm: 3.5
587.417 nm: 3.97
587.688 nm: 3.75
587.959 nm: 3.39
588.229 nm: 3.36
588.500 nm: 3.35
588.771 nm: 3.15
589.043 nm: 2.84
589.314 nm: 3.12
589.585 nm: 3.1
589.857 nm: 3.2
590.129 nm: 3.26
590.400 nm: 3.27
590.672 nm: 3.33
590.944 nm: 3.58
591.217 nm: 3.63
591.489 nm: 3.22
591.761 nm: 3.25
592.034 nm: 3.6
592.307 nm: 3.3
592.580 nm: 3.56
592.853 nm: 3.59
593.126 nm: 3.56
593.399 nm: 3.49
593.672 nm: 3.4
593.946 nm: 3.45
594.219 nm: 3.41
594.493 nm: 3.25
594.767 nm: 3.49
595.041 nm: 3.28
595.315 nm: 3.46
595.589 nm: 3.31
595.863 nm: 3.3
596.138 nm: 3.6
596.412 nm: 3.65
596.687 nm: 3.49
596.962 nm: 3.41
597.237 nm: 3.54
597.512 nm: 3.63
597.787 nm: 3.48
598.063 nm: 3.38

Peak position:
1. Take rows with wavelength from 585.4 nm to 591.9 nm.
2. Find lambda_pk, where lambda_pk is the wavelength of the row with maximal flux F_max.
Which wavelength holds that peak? 587.417 nm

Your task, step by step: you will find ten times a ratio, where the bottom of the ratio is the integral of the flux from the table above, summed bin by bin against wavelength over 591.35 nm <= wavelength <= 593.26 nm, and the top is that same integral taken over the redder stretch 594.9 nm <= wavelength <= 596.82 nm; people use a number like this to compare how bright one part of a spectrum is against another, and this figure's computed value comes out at 10.1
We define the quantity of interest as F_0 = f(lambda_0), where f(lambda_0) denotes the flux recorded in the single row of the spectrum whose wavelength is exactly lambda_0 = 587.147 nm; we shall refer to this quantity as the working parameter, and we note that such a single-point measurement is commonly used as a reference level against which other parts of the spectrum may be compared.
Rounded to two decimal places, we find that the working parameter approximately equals 3.50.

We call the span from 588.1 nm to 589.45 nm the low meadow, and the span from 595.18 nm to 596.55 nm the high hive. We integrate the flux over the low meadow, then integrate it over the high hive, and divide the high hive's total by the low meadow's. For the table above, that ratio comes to 1.11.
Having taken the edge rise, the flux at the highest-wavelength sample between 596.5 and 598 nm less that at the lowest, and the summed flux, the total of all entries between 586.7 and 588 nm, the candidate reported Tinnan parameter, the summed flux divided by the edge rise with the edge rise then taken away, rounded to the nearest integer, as -1820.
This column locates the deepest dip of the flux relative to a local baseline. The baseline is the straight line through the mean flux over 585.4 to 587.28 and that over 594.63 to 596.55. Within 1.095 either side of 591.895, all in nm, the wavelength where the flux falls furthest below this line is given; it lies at 591.489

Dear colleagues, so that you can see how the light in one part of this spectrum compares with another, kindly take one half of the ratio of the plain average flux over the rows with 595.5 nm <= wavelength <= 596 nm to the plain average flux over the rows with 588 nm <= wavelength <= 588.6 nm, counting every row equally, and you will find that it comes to 0.49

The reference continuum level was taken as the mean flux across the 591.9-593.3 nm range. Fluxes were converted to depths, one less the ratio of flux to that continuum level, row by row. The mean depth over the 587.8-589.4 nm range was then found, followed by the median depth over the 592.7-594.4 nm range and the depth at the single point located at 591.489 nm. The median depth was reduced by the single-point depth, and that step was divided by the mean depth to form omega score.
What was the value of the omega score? -0.8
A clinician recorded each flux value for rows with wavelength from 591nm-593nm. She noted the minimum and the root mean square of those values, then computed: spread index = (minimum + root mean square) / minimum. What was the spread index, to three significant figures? 2.07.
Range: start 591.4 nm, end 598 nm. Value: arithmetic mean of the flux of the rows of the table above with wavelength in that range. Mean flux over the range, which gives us 3.45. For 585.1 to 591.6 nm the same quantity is 3.38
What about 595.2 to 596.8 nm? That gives 3.47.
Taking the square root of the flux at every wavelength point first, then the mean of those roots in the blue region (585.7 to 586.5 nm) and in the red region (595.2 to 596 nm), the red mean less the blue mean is -0.02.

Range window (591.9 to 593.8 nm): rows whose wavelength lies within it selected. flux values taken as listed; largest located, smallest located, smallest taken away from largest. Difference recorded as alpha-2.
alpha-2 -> 0.30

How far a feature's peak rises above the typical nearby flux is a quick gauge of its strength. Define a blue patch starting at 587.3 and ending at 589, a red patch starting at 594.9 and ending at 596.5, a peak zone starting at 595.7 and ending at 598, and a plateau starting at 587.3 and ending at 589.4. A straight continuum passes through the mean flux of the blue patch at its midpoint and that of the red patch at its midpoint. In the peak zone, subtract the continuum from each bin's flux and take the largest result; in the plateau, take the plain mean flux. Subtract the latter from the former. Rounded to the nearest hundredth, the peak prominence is -3.14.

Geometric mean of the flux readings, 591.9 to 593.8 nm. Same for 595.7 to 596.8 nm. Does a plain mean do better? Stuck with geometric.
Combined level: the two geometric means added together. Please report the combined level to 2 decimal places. 7.01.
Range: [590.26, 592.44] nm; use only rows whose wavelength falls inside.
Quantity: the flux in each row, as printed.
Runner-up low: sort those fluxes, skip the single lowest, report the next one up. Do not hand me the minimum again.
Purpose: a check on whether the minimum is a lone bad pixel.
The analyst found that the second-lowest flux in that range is 3.25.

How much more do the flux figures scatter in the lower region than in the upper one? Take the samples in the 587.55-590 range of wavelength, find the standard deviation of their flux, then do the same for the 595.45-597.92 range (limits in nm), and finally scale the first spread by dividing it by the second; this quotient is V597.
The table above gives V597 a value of 1.9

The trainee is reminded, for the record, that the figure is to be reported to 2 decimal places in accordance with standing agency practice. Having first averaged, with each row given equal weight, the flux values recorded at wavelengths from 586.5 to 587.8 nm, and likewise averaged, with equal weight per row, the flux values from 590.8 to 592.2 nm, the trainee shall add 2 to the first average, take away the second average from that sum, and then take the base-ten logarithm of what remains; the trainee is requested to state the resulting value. 0.33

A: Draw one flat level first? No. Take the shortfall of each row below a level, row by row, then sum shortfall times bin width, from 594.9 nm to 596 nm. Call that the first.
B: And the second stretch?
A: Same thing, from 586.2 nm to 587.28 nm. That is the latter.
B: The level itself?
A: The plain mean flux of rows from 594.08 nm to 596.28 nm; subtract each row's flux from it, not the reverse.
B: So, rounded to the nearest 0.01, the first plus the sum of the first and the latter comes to 0.07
